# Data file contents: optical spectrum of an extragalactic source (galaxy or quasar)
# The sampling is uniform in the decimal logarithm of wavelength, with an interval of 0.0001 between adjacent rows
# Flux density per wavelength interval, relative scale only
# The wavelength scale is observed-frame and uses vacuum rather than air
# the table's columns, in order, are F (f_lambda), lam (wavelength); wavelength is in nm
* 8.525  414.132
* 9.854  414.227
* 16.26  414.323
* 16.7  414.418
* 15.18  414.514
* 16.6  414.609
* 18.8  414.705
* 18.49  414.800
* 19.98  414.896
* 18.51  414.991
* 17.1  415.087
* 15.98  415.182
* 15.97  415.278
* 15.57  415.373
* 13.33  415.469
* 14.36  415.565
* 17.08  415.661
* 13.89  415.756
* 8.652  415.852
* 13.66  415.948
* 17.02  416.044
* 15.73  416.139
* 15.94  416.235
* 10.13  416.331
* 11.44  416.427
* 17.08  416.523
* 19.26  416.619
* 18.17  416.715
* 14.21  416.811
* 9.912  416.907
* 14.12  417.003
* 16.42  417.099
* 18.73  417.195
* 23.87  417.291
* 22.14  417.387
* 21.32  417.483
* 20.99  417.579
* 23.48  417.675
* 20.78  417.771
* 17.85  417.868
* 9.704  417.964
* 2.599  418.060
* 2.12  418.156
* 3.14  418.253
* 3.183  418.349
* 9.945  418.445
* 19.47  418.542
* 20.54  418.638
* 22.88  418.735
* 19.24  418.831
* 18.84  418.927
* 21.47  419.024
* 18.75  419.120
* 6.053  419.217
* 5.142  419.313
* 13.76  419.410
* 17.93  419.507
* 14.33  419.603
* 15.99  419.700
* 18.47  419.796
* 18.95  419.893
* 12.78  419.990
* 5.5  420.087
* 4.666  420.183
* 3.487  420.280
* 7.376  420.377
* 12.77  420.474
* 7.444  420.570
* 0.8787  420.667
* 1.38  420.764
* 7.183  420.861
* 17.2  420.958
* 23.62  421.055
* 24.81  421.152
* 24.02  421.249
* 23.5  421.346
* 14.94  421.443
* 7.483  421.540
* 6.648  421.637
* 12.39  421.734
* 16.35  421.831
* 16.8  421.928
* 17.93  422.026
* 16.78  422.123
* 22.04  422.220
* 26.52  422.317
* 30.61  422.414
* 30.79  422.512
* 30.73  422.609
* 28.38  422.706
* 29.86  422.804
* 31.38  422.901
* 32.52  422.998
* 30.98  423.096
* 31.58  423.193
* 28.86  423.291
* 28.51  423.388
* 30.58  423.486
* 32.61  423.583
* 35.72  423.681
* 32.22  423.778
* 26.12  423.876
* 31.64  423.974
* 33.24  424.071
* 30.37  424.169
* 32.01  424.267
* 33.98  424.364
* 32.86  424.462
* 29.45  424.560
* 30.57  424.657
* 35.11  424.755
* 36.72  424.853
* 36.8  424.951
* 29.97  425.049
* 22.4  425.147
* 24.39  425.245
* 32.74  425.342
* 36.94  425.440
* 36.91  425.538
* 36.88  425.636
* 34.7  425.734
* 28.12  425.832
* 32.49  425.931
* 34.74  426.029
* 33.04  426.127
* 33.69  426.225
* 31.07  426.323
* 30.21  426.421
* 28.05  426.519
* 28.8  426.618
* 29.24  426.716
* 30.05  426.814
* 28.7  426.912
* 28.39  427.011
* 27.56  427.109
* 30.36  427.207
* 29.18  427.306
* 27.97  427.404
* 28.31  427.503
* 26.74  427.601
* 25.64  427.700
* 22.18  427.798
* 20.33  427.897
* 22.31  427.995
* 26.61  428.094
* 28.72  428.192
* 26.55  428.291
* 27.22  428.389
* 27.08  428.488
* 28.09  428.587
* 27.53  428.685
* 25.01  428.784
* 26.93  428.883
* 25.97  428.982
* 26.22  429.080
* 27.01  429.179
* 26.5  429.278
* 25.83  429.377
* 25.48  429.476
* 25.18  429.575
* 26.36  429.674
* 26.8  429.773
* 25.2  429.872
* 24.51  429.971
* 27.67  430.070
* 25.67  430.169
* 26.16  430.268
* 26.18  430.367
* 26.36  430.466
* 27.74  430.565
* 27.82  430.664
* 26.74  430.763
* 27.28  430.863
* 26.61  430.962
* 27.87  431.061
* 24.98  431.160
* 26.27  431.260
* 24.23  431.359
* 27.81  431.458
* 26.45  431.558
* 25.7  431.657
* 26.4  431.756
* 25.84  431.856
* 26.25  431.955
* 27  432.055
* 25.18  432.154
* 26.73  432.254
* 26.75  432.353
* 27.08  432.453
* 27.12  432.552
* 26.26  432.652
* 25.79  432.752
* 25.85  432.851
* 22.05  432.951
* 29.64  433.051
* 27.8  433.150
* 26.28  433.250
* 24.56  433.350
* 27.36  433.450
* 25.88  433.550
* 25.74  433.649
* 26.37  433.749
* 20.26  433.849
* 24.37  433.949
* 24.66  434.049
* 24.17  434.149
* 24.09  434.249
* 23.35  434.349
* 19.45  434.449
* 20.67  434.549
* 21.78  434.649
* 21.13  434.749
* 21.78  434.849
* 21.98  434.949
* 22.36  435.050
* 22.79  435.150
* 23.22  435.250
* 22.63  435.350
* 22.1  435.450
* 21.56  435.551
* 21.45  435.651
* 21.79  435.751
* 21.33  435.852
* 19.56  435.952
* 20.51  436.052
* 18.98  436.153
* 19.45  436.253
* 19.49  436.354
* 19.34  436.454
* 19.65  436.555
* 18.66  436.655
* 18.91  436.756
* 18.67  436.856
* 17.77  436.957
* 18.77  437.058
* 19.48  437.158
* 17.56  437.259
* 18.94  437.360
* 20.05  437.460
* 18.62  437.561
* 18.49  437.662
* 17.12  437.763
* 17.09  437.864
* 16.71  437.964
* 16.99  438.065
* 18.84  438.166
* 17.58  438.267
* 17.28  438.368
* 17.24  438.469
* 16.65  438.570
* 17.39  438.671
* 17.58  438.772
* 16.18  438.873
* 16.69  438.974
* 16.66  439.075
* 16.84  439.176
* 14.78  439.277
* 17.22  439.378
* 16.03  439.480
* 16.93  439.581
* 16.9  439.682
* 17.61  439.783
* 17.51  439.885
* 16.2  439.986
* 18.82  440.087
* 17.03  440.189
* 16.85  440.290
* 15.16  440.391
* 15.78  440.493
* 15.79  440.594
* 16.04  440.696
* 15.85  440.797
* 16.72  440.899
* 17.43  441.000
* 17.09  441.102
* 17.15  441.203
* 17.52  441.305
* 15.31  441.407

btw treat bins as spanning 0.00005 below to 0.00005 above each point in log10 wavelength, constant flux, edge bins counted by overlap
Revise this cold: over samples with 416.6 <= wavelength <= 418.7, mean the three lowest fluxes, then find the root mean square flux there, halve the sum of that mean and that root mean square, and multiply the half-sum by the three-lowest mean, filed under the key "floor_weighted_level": 25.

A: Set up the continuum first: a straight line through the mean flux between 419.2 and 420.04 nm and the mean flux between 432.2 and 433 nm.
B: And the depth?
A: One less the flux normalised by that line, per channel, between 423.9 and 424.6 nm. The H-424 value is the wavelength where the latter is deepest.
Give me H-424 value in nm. 424.560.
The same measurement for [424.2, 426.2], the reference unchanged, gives 425.147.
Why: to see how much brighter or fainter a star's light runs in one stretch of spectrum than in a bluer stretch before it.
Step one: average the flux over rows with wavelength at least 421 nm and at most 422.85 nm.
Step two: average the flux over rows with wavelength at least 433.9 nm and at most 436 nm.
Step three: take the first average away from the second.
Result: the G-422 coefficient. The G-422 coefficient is 1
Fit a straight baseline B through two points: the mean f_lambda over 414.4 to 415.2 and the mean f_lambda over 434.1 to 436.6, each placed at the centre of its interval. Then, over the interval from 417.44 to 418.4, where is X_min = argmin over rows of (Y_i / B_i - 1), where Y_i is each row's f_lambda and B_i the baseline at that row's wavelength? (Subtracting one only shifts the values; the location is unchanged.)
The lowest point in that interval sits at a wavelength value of 418.156 nm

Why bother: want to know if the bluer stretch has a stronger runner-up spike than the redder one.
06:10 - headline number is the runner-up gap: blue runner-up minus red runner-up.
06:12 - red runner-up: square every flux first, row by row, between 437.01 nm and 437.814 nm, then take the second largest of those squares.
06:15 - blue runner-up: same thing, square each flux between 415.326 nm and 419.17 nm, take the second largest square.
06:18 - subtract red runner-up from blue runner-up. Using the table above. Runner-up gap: 172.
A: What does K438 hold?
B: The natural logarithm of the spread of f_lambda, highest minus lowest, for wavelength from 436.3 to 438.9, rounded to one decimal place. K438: 1.4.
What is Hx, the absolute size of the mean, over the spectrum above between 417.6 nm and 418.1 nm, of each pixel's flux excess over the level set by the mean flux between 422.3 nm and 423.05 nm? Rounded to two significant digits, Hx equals 15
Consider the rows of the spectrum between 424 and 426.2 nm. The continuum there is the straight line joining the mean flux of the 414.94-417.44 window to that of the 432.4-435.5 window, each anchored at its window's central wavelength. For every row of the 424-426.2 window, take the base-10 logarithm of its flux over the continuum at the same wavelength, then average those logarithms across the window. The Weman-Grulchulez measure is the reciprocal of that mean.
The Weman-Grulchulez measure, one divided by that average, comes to 5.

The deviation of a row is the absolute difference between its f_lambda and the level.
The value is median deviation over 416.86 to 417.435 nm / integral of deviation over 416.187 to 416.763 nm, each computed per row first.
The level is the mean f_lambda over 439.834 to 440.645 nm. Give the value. 2.5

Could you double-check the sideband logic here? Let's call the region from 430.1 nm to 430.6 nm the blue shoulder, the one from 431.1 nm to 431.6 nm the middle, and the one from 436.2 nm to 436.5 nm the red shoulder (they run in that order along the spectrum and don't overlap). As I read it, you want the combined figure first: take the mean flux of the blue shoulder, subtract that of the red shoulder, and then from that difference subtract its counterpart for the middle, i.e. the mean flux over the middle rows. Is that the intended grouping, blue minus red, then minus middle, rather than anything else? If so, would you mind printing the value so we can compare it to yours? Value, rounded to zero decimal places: -19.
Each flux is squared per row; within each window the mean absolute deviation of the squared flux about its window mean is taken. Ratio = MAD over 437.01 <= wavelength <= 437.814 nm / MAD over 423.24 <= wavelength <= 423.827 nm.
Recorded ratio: 0.19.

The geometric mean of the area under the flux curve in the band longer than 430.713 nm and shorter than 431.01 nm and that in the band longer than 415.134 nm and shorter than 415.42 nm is 6.0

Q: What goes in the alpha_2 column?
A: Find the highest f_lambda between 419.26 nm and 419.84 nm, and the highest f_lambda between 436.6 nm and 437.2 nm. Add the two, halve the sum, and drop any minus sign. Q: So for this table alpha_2 19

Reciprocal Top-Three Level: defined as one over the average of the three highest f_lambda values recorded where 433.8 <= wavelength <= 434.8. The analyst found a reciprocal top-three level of 0.041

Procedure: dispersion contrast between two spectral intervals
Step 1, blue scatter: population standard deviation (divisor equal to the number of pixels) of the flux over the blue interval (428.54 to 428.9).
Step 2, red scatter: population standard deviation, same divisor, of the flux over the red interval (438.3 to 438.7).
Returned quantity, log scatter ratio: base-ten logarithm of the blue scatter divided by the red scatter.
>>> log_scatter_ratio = 0.60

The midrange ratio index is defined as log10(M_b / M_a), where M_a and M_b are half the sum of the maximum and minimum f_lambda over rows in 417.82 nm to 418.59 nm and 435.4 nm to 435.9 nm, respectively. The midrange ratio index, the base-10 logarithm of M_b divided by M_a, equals 0.30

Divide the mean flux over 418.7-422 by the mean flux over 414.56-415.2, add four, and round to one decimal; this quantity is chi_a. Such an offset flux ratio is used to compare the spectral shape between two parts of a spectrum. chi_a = 4.8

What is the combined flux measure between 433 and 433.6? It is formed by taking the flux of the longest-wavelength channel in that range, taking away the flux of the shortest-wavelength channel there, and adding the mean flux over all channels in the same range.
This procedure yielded 23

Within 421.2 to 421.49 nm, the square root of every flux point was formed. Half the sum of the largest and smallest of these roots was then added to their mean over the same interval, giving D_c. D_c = 8.9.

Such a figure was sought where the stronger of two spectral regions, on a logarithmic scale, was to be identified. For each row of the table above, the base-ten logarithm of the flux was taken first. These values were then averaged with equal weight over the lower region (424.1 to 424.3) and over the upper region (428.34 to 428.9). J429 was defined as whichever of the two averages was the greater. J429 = 1.49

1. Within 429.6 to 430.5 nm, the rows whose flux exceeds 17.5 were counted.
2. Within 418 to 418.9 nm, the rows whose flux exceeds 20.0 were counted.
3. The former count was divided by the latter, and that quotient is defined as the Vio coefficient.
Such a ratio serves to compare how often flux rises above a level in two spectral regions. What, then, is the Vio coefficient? 4.5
